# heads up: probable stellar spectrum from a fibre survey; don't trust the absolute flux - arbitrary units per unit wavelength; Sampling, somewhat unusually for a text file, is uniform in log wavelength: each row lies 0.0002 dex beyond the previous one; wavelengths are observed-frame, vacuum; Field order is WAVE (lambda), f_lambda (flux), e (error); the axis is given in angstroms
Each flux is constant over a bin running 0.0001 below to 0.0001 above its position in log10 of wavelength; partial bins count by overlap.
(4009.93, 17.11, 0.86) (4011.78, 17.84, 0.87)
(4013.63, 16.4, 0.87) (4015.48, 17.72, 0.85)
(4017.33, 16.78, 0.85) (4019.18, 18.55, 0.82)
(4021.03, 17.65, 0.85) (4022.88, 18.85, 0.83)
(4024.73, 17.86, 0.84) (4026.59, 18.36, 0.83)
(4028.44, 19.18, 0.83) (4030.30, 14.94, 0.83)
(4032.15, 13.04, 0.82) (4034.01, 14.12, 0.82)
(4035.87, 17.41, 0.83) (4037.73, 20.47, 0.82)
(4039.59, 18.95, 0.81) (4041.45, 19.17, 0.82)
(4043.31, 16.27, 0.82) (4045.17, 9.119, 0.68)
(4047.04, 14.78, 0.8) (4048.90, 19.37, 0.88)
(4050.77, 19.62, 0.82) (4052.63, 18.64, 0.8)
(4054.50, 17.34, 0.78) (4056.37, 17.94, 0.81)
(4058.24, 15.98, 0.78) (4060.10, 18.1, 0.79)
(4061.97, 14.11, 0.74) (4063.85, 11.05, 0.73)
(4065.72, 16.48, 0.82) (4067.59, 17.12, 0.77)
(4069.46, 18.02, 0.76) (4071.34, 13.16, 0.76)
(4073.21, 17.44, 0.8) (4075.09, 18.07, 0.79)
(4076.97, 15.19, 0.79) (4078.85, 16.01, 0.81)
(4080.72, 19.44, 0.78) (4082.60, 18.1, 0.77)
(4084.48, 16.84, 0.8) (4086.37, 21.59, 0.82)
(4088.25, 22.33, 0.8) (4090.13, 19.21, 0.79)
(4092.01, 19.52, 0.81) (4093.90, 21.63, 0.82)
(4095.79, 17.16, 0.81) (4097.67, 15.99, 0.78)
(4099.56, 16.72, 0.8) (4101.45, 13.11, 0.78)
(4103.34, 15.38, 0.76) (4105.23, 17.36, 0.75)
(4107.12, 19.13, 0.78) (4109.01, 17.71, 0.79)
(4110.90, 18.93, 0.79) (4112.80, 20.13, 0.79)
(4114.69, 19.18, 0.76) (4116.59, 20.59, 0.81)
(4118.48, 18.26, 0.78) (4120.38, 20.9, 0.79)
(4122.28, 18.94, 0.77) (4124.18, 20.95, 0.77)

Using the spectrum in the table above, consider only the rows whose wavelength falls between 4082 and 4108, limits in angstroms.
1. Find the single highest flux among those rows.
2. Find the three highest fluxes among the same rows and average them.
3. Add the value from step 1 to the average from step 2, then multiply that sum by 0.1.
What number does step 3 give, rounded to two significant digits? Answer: 4.4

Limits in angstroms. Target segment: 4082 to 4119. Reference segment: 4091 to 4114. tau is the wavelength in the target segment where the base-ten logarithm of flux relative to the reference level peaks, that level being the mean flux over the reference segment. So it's 4088.25 angstroms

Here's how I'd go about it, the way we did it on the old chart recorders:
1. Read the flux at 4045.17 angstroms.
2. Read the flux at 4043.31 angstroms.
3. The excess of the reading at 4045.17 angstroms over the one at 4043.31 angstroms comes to -7.2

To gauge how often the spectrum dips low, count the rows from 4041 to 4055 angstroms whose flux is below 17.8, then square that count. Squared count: 16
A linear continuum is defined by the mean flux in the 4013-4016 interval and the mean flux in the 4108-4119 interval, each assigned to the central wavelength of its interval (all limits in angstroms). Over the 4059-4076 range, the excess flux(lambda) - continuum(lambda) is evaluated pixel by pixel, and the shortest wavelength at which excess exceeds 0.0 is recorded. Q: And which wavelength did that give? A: 4060.10 angstroms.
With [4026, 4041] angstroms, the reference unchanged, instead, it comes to 4026.59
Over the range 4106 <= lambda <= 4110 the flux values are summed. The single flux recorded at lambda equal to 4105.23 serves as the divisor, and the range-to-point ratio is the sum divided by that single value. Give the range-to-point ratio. 2.1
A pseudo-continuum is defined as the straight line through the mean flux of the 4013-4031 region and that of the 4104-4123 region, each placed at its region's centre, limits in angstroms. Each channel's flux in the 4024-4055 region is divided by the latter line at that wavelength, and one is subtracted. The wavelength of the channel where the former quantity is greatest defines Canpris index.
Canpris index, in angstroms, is 4037.73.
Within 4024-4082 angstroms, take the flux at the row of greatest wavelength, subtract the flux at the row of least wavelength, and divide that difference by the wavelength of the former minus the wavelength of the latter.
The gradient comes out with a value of 0.028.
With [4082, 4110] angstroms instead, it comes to -0.015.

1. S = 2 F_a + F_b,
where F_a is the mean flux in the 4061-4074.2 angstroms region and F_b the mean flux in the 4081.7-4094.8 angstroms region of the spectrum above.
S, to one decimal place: 50.6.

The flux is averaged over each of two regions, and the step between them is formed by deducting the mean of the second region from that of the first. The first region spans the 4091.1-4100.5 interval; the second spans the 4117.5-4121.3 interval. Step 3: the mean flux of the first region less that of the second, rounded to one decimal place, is -1.4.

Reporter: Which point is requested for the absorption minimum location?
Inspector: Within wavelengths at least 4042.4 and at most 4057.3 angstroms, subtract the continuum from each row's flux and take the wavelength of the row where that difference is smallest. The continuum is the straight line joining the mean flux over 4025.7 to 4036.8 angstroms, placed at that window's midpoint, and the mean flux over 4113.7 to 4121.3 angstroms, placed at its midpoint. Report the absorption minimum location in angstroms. 4045.17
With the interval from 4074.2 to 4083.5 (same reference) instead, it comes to 4076.97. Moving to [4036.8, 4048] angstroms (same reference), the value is 4045.17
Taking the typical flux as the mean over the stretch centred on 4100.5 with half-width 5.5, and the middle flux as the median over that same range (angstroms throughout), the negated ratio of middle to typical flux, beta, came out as -1.03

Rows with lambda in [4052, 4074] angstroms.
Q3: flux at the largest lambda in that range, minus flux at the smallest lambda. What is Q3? -1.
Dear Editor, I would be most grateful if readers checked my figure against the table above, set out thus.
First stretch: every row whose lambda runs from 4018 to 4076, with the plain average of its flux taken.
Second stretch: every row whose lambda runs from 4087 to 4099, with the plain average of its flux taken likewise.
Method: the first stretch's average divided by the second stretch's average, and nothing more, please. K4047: 0.87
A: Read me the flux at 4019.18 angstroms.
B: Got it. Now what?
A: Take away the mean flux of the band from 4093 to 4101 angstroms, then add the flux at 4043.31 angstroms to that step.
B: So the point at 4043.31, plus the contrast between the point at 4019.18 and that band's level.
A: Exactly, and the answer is 17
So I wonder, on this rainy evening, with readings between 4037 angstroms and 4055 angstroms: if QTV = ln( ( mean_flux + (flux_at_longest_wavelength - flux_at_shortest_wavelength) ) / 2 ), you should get 1.96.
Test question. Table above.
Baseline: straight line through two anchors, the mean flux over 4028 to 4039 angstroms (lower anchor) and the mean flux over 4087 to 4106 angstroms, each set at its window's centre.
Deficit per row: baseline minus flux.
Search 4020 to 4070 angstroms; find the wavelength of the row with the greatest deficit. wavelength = 4045.17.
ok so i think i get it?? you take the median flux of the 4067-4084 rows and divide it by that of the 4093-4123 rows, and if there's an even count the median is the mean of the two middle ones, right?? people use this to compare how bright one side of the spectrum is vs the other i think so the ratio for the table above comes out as 0.94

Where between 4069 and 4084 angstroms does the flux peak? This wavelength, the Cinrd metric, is 4080.72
